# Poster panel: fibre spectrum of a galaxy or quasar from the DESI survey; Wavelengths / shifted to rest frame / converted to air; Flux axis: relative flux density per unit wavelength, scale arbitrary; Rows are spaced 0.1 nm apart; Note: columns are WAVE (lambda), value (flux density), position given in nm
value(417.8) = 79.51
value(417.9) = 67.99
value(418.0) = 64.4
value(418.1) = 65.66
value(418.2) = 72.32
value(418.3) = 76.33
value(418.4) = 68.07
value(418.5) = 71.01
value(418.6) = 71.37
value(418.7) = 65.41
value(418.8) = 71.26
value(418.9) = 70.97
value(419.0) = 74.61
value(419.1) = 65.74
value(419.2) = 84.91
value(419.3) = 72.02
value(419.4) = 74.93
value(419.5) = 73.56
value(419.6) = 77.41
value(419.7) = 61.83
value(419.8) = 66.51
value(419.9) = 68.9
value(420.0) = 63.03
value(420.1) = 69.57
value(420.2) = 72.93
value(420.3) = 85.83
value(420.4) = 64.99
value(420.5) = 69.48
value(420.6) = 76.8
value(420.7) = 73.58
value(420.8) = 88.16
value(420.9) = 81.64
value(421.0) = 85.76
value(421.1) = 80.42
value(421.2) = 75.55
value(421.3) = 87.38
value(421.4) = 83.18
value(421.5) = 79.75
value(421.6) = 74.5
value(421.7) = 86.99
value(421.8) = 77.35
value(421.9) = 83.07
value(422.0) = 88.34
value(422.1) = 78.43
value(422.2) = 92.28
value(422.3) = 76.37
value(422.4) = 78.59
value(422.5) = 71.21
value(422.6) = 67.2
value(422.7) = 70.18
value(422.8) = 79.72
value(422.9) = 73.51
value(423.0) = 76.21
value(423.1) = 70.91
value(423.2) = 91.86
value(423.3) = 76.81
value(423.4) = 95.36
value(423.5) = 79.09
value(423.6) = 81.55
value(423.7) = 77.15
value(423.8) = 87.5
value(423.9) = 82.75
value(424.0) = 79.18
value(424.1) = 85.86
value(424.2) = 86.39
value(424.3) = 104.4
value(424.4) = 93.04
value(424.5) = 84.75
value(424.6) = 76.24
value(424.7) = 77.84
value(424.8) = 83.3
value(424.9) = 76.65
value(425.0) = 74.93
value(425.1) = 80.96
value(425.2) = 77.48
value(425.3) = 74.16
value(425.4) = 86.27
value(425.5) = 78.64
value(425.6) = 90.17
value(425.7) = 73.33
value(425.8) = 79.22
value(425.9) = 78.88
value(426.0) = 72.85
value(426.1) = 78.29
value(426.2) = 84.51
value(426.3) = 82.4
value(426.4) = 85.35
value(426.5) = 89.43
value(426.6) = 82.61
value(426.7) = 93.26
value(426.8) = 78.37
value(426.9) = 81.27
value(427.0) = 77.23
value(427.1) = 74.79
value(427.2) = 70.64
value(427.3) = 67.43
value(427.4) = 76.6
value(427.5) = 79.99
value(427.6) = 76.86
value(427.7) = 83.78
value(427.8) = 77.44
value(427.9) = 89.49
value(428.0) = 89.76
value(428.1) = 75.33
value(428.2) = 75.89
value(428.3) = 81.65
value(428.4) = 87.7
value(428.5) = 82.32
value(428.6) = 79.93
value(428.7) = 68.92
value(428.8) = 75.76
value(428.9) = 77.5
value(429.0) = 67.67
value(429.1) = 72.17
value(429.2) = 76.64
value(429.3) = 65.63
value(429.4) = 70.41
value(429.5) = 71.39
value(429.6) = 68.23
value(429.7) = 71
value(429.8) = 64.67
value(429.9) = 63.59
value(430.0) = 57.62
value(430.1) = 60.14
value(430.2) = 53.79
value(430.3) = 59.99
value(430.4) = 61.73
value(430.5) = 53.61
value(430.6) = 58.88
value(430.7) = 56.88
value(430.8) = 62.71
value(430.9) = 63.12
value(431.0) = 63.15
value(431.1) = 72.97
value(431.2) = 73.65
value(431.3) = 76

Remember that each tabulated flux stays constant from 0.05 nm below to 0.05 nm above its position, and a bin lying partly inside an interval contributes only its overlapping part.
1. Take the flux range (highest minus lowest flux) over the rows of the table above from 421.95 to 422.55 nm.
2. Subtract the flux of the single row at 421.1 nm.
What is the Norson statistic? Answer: -59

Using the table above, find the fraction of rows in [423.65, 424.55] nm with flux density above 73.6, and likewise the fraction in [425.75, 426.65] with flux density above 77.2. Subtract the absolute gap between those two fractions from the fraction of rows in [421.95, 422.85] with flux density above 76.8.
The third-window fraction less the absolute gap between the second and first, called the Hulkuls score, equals 0.44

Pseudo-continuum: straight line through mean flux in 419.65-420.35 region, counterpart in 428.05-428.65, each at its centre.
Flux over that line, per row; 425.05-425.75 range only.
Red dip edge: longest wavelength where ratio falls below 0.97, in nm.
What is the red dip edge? 425.7 nm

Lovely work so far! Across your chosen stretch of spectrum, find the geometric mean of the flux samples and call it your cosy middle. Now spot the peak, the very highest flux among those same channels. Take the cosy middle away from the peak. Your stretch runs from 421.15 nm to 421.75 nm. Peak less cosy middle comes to 6.3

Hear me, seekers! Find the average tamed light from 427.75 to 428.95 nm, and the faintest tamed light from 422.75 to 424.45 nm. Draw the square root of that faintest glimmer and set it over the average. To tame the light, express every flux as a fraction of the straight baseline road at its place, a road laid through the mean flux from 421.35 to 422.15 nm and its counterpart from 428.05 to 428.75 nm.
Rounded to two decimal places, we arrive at 0.92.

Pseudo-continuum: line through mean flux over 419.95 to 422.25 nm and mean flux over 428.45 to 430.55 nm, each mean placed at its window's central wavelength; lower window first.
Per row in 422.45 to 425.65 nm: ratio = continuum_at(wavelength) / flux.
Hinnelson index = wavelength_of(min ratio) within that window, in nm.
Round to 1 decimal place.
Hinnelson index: 424.3 nm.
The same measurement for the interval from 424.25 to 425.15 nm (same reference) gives 424.3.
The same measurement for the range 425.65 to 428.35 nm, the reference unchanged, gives 426.7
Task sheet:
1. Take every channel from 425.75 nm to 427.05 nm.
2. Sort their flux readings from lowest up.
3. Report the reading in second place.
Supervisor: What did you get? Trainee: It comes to 77.23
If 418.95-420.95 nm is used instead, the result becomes 63.03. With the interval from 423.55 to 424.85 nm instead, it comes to 77.15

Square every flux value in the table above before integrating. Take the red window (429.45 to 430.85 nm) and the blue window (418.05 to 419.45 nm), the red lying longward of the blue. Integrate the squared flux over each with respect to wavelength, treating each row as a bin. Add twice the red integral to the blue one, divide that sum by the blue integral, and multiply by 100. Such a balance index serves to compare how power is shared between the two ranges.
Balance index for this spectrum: 248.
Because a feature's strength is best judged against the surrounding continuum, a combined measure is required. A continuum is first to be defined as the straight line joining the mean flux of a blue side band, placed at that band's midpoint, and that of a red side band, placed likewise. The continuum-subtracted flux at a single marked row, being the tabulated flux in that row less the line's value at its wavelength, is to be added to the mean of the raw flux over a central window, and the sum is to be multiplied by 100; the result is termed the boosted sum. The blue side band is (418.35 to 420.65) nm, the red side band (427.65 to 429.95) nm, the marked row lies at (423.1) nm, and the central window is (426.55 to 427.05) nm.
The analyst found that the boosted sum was 8049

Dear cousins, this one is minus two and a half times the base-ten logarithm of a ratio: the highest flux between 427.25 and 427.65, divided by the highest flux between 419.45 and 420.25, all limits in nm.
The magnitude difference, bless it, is -0.036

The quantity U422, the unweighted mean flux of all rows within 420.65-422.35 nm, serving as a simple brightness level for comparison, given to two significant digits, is 82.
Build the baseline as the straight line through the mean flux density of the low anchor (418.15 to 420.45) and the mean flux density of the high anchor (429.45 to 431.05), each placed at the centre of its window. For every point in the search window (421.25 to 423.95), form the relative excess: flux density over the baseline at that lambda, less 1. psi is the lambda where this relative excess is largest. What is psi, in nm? 423.4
